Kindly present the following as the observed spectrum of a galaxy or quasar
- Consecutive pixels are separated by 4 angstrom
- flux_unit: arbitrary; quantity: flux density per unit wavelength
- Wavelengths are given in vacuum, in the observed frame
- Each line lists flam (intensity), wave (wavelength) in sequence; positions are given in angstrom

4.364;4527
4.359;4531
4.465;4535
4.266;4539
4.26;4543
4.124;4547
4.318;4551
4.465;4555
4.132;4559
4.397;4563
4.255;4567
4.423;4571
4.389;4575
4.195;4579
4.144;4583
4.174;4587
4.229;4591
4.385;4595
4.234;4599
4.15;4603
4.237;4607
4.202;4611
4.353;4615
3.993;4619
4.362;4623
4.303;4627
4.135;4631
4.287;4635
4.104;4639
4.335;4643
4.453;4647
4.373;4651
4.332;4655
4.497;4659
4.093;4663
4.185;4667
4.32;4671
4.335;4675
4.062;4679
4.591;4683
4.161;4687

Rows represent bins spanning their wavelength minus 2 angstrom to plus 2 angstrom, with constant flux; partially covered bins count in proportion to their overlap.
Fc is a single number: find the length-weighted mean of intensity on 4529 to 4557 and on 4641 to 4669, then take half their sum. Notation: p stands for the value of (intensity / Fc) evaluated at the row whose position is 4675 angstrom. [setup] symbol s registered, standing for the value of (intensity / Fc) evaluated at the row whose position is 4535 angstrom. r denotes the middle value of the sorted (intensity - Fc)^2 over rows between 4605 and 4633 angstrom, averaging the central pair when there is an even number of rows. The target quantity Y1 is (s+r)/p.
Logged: 1.04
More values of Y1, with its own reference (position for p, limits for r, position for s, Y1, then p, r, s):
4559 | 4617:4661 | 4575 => 1.06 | 0.96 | 0.002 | 1.02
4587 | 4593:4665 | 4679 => 0.98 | 0.97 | 0.008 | 0.94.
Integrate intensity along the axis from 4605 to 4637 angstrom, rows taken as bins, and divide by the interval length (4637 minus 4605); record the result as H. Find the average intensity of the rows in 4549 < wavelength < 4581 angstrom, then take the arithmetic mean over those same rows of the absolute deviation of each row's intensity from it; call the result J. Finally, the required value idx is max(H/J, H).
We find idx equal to 44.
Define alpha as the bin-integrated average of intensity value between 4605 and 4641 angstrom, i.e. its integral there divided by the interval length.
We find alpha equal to 4.22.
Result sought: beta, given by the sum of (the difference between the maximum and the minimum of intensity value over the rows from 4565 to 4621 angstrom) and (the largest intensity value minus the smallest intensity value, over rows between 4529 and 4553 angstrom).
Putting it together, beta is 0.771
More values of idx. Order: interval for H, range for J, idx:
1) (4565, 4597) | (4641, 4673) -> 46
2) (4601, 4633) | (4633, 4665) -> 38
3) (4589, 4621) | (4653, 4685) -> 30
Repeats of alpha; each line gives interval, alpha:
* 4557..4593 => 4.26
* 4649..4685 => 4.31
